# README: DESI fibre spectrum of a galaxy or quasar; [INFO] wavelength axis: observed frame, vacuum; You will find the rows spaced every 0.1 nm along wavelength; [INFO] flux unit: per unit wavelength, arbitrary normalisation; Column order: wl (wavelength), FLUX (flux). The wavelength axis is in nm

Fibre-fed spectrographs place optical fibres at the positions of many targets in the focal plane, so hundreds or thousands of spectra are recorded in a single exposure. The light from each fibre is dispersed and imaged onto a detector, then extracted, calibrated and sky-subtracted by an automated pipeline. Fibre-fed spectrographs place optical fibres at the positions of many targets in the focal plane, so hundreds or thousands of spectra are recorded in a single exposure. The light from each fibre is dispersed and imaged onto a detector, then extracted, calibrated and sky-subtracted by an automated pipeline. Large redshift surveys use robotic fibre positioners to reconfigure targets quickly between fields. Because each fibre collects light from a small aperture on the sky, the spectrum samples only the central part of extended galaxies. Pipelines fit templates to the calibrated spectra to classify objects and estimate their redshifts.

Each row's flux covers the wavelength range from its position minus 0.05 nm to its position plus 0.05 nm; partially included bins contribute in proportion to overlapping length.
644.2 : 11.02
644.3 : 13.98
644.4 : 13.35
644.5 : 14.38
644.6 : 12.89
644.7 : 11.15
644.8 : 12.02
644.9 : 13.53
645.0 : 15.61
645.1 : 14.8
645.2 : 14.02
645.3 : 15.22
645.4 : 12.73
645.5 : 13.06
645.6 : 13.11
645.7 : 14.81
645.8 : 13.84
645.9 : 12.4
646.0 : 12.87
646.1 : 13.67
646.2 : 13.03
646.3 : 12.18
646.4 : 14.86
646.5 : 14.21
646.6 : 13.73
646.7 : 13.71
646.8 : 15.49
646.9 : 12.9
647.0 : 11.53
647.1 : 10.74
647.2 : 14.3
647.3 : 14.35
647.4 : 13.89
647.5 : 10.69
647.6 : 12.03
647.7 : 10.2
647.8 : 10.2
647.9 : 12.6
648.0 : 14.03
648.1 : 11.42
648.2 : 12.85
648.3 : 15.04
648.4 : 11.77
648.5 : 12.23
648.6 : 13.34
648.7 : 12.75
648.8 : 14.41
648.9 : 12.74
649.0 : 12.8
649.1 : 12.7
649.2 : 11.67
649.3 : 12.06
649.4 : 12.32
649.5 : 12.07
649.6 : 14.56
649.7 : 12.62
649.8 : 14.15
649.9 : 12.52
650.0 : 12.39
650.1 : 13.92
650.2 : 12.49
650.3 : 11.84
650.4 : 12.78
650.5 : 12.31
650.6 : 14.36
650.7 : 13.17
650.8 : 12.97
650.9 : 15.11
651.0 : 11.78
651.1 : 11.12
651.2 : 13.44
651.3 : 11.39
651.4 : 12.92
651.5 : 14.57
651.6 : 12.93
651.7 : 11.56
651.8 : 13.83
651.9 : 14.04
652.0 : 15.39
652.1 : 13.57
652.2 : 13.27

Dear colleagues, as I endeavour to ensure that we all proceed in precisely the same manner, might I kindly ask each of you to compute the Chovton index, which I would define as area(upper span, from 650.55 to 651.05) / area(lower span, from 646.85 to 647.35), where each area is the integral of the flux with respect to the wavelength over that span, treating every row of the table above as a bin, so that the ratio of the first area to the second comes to 1.06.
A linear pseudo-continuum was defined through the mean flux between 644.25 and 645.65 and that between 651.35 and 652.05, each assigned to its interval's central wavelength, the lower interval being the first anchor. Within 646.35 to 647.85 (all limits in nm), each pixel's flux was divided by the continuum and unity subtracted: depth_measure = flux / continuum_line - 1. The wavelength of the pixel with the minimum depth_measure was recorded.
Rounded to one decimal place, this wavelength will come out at 647.8 nm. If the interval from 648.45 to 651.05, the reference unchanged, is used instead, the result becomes 649.2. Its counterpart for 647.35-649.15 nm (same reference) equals 647.8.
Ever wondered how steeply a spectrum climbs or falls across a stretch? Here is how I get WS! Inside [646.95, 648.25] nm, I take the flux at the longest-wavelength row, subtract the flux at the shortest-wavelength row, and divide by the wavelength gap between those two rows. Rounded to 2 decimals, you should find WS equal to 1.10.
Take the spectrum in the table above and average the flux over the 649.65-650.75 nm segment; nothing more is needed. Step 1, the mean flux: 13.0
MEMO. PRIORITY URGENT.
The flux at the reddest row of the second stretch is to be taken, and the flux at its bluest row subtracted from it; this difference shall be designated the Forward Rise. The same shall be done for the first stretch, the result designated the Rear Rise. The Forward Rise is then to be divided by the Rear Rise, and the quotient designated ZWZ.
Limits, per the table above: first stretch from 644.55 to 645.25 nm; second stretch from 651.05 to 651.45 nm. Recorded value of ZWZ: 1.6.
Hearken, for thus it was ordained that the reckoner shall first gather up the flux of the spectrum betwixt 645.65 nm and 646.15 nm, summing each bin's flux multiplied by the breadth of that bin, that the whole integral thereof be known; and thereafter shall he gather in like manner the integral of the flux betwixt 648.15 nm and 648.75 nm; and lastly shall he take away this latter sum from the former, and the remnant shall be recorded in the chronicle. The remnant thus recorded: -1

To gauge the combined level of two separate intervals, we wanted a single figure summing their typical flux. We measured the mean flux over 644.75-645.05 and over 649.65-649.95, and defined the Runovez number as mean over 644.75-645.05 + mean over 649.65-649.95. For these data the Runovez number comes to 26.8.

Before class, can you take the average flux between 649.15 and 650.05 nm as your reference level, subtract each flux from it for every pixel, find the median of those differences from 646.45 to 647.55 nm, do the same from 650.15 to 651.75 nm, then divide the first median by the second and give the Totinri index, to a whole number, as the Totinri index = 7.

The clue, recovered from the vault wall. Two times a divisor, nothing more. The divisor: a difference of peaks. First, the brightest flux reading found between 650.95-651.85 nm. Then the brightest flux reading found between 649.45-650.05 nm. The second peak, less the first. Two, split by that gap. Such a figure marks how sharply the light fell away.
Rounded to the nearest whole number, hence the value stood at -200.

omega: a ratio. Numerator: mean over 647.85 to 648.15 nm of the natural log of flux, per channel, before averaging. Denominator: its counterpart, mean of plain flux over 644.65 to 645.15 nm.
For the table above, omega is 0.189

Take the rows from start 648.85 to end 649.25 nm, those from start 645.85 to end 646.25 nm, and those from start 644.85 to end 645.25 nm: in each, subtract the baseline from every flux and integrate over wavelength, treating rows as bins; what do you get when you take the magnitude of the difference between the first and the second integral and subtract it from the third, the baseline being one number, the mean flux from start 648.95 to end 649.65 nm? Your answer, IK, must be 0.6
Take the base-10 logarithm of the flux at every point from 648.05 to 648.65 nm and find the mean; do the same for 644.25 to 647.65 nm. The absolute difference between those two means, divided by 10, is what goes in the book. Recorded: 0.0020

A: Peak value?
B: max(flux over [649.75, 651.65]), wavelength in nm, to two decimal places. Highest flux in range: 15.11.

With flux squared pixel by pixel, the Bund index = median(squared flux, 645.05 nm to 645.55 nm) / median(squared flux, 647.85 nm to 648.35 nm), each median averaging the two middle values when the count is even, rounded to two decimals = 1.19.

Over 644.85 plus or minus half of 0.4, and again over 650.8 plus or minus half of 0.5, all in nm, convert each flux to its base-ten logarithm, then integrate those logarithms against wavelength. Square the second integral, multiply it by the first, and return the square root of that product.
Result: 0.38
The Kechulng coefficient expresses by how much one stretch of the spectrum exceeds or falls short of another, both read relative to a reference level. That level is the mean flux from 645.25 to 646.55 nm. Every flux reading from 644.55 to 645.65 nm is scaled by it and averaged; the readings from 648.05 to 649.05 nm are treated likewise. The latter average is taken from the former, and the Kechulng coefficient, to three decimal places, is 0.039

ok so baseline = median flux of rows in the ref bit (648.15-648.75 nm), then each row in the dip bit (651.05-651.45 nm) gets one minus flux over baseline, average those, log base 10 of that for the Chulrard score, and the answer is -1.3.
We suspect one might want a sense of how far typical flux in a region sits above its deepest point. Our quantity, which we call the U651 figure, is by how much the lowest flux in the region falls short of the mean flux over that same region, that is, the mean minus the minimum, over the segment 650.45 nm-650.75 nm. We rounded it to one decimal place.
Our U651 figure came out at 1.0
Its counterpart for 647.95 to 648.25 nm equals 1.3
